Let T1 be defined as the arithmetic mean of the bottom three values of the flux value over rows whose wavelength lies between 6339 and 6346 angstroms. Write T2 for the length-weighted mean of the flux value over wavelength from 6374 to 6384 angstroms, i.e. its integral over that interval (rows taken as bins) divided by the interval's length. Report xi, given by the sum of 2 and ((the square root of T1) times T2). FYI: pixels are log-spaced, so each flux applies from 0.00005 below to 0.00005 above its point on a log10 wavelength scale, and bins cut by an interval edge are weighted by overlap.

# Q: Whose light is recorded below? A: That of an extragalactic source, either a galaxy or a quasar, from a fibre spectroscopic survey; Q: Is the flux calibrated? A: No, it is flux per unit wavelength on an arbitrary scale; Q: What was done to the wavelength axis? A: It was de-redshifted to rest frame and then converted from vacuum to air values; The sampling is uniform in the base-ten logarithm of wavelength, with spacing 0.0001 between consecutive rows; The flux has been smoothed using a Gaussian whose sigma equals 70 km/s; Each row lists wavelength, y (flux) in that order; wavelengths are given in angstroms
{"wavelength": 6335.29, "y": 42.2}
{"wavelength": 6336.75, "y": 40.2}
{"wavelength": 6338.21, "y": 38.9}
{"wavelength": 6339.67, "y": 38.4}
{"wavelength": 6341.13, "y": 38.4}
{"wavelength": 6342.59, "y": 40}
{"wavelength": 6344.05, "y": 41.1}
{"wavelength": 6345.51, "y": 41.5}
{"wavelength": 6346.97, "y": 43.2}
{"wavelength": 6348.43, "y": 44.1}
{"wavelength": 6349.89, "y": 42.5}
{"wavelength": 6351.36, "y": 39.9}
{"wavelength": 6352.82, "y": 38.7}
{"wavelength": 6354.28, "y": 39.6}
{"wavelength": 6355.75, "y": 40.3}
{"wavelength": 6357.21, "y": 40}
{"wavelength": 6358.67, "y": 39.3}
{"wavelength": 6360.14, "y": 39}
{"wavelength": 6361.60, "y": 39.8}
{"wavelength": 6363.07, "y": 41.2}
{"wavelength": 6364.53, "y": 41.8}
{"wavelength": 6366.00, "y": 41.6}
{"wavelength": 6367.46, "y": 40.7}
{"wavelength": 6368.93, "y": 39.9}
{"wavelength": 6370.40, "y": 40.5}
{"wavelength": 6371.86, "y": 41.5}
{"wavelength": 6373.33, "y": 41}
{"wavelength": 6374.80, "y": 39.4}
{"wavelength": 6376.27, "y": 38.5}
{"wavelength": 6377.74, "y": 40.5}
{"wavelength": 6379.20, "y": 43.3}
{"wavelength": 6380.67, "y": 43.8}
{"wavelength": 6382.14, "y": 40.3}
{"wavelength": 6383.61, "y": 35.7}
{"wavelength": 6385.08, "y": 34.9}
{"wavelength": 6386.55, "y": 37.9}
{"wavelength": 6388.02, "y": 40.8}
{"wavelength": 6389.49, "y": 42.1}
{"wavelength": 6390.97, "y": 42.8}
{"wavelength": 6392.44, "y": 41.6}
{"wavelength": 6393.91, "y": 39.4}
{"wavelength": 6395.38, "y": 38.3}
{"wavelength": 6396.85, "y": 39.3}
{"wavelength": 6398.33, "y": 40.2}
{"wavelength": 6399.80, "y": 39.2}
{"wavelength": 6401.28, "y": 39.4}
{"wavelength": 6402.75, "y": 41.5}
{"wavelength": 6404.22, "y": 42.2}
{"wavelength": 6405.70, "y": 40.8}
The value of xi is 254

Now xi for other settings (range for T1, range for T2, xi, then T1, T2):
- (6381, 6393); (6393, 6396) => 237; 36.2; 39.1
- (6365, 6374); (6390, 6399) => 258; 40.4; 40.3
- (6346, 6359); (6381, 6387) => 237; 39.2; 37.6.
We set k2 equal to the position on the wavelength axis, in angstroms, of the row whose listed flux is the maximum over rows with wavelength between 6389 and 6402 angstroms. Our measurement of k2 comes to 6390.97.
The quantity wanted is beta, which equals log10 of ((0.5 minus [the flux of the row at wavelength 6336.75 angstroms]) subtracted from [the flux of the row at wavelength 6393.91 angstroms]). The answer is 1.90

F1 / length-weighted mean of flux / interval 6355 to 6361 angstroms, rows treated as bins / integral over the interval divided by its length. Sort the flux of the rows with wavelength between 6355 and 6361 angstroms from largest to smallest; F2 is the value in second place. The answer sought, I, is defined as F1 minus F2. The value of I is -0.3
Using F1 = 39.7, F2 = 40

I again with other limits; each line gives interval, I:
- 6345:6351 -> -0.5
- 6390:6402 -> -1.6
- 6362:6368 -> -0.3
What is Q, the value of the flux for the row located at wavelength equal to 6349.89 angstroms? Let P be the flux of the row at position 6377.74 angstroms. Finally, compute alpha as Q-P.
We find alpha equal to 2.0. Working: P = 40.5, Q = 42.5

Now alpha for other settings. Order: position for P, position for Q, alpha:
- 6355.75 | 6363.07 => 0.9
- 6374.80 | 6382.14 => 0.9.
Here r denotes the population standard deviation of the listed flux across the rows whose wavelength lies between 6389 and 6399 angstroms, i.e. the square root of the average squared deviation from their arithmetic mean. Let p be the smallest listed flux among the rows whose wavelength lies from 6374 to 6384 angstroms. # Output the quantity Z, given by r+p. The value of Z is 37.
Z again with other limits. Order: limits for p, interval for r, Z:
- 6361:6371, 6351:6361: 40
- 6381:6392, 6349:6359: 36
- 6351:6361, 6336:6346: 40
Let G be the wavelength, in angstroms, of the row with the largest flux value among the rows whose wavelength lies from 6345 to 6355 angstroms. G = 6348.43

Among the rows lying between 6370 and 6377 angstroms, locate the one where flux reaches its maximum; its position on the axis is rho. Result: 6371.86 angstroms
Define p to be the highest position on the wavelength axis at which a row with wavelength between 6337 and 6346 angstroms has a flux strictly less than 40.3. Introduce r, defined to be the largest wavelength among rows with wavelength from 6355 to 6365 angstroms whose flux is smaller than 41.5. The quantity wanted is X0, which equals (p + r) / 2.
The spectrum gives 6352.8 angstroms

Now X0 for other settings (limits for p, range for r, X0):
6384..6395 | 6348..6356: 6374.8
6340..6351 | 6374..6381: 6360.2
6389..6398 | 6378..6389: 6392.4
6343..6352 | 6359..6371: 6360.9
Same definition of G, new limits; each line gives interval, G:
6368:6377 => 6371.86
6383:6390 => 6389.49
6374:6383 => 6380.67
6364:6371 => 6364.53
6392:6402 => 6392.44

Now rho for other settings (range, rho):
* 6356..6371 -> 6364.53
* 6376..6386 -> 6380.67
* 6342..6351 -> 6348.43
